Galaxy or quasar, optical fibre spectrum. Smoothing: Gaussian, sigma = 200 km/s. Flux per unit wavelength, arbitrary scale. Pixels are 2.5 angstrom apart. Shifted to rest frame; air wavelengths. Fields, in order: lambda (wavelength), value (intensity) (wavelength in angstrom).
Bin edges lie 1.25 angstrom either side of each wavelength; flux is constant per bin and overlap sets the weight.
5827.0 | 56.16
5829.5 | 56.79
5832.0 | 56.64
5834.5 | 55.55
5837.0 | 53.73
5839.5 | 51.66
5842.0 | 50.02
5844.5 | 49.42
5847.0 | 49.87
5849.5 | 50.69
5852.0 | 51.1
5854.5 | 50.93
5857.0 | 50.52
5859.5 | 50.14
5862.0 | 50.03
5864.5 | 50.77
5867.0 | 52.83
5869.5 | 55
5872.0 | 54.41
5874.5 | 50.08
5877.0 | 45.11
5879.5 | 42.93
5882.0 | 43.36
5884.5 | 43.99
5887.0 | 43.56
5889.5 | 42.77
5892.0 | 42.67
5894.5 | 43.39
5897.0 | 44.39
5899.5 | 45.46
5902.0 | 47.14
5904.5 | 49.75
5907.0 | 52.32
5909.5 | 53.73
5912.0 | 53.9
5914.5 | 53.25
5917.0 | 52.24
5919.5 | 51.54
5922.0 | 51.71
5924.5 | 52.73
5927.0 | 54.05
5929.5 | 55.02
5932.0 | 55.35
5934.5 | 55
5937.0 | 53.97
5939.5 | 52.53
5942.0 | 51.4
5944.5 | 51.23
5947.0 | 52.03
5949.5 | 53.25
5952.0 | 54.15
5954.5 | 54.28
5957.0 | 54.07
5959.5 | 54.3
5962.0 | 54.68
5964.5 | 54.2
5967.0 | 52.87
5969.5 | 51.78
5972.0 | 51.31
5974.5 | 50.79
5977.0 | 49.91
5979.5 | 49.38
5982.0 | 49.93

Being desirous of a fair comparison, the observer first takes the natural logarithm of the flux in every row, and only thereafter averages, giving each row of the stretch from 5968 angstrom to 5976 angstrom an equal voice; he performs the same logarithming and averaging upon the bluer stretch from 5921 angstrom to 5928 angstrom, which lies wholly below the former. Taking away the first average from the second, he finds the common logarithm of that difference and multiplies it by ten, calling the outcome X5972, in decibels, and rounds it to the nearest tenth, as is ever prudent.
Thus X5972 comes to -15.3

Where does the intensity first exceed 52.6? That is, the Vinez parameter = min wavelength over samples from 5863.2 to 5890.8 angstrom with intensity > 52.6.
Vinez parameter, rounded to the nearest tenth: 5867.0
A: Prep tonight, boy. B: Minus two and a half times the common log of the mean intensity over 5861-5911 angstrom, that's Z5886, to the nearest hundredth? -4.20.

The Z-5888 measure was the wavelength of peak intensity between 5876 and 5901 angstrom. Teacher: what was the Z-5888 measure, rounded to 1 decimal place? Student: 5899.5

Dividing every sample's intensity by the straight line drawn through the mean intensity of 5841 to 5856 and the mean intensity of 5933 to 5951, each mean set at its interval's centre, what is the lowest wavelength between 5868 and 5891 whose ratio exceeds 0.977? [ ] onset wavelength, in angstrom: 5869.5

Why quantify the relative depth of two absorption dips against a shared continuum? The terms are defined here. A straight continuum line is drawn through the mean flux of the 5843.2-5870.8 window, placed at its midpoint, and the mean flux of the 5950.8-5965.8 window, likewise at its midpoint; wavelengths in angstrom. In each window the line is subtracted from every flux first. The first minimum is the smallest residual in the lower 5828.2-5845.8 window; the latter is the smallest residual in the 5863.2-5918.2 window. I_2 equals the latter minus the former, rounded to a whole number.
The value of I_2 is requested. -8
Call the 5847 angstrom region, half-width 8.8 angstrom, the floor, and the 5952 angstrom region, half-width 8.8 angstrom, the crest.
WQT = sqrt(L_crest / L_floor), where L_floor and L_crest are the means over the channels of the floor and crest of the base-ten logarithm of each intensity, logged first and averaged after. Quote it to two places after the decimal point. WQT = 1.01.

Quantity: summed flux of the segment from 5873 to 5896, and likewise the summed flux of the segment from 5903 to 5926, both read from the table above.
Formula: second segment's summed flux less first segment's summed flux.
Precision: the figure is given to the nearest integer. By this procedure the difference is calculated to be 73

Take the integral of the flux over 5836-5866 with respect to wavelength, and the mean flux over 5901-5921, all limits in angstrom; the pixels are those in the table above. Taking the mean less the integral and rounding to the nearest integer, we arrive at -1470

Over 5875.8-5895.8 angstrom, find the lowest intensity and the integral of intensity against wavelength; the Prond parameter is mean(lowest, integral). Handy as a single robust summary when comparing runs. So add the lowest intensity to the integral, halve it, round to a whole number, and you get 456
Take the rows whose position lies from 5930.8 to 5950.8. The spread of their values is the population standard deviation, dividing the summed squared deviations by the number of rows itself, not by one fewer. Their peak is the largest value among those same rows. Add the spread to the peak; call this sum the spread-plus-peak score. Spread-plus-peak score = 56.8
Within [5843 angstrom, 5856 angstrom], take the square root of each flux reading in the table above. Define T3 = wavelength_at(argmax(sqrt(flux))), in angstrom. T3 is 5852.0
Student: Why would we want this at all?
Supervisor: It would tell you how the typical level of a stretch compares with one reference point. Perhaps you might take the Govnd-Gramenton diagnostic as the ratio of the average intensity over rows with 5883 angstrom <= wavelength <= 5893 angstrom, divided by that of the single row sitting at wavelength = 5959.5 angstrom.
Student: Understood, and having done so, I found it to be 0.80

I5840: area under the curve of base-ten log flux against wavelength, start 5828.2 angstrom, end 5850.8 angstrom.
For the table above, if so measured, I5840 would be 39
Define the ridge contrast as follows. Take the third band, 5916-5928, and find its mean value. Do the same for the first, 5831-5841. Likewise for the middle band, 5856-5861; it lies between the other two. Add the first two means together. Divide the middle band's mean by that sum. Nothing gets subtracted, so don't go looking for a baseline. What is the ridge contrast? 0.47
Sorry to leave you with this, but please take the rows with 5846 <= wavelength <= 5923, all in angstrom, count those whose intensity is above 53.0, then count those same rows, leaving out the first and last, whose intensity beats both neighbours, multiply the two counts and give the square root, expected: 4.5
